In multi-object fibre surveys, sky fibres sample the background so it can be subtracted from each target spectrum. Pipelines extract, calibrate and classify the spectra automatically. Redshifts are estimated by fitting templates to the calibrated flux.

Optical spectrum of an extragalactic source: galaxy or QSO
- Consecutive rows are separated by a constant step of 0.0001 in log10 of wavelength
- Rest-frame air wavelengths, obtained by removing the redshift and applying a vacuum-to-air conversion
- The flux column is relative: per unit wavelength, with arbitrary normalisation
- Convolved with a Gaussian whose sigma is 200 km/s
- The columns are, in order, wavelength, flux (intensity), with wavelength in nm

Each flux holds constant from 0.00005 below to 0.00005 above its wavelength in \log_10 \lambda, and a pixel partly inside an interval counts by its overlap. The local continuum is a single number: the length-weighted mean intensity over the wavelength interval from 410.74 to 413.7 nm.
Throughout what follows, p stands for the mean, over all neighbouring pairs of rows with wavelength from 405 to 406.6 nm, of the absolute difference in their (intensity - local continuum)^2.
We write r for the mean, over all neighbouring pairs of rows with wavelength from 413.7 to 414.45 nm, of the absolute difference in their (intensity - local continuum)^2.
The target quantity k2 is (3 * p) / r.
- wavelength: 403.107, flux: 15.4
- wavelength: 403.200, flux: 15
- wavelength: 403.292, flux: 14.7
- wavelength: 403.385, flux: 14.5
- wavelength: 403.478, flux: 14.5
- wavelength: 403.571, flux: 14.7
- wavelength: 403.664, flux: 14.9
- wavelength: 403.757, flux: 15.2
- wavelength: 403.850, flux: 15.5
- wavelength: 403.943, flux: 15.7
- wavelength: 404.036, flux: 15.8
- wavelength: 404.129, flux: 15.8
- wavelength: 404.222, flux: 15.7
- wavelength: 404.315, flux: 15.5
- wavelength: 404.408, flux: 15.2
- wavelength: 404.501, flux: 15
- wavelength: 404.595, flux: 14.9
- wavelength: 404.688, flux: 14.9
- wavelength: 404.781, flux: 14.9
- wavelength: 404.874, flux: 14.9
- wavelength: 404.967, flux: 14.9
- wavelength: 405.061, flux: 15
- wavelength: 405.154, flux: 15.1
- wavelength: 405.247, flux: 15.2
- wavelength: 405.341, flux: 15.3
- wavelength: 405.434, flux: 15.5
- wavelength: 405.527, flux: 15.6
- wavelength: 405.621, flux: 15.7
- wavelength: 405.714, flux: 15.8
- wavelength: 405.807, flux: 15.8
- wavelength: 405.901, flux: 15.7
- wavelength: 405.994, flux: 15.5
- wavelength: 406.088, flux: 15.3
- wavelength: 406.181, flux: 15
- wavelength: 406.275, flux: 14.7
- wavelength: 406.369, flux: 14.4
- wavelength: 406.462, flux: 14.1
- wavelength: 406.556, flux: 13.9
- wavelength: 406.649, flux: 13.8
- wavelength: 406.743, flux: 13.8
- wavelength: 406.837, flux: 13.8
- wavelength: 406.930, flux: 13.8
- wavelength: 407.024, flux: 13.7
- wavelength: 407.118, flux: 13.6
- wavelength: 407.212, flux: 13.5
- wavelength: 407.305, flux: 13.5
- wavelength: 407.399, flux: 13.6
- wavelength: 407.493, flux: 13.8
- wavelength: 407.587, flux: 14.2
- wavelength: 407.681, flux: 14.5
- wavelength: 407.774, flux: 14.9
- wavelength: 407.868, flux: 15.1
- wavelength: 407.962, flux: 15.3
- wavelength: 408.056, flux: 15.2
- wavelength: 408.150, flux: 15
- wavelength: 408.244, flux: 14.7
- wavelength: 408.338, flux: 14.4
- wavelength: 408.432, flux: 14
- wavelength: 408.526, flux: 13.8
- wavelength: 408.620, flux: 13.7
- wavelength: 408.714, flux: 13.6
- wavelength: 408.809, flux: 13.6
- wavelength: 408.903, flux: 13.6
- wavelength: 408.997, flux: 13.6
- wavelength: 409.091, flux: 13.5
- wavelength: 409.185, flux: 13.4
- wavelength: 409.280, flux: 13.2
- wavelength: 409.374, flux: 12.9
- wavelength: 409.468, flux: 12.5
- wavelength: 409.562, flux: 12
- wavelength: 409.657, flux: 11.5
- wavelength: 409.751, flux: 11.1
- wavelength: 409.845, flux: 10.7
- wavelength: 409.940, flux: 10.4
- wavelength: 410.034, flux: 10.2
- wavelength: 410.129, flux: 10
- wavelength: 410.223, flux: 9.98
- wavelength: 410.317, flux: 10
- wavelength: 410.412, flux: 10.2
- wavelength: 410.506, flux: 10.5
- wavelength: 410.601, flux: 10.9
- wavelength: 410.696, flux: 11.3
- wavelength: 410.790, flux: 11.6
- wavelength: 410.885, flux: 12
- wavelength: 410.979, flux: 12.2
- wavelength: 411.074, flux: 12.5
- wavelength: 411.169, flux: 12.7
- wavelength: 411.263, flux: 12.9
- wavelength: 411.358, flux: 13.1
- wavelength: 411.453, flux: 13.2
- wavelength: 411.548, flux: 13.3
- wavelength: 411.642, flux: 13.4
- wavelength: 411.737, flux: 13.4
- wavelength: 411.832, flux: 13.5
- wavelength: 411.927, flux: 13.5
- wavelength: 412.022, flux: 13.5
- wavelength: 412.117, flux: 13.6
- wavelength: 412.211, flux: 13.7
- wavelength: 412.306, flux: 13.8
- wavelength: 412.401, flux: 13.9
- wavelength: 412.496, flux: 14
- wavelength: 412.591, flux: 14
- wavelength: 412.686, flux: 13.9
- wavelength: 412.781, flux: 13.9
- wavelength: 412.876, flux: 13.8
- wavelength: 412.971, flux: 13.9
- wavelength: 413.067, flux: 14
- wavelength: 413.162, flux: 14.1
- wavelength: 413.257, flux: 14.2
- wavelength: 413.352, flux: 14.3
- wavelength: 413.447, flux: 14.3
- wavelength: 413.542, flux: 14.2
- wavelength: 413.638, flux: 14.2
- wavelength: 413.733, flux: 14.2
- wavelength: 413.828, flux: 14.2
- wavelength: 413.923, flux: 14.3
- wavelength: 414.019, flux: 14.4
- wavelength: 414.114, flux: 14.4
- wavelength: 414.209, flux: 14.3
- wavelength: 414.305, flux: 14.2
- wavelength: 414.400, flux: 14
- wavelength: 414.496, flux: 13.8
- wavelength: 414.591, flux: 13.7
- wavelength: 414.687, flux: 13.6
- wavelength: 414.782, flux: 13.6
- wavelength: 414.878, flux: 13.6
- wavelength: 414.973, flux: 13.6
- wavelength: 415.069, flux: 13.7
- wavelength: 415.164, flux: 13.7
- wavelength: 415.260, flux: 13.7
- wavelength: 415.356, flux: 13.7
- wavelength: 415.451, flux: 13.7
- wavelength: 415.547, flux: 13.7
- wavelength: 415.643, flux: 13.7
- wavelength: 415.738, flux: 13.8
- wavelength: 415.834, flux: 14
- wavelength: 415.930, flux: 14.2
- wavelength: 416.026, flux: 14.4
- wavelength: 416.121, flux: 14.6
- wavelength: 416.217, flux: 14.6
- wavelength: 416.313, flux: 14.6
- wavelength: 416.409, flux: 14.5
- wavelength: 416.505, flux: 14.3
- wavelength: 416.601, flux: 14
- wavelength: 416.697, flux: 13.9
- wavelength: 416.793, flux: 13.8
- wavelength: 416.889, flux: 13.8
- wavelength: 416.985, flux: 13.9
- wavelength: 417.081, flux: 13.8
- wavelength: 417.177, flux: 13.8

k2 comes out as 12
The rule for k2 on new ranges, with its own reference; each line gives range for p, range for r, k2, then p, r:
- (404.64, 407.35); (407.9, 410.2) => 1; 0.31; 0.67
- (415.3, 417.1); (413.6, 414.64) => 4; 0.13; 0.11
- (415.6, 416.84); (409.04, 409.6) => 1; 0.19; 0.45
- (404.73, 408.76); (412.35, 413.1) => 19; 0.36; 0.06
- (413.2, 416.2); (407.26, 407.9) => 1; 0.09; 0.42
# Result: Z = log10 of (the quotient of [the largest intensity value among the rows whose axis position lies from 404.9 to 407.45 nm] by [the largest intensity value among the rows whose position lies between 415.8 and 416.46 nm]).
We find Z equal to 0.034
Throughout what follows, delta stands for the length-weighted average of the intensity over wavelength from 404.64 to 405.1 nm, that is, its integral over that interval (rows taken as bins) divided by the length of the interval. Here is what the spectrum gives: 14.92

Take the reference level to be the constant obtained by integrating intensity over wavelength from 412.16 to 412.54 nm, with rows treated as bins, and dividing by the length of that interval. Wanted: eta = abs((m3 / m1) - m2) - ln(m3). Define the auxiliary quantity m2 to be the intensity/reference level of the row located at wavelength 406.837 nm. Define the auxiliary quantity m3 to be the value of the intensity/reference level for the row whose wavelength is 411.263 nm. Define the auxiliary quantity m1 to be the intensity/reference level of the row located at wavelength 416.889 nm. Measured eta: 0.13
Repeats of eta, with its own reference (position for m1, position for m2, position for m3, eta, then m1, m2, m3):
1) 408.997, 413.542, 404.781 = 0.00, 0.98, 1.02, 1.07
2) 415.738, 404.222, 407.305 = 0.18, 0.99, 1.13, 0.97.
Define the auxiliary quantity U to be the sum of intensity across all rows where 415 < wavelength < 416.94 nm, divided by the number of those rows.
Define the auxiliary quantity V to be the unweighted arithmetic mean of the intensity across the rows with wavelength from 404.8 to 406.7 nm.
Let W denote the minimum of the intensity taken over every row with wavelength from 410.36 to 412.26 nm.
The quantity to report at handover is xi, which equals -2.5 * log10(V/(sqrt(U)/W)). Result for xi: -4.03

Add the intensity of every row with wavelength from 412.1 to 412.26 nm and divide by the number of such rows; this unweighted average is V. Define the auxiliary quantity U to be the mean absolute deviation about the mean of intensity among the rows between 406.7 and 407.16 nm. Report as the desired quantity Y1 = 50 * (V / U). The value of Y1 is 9479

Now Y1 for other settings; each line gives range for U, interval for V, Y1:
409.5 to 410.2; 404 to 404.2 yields 1335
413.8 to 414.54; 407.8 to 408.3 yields 5020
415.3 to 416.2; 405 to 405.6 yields 2668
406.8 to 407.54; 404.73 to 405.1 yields 6633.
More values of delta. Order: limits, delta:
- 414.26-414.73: 13.85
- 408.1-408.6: 14.35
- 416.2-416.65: 14.37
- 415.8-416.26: 14.37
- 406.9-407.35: 13.61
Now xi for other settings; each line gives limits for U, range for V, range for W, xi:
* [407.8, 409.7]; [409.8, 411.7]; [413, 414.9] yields -4.07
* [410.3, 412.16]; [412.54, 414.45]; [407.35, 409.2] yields -4.33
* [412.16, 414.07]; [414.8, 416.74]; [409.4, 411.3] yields -3.93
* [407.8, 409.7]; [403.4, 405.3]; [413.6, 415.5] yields -4.36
